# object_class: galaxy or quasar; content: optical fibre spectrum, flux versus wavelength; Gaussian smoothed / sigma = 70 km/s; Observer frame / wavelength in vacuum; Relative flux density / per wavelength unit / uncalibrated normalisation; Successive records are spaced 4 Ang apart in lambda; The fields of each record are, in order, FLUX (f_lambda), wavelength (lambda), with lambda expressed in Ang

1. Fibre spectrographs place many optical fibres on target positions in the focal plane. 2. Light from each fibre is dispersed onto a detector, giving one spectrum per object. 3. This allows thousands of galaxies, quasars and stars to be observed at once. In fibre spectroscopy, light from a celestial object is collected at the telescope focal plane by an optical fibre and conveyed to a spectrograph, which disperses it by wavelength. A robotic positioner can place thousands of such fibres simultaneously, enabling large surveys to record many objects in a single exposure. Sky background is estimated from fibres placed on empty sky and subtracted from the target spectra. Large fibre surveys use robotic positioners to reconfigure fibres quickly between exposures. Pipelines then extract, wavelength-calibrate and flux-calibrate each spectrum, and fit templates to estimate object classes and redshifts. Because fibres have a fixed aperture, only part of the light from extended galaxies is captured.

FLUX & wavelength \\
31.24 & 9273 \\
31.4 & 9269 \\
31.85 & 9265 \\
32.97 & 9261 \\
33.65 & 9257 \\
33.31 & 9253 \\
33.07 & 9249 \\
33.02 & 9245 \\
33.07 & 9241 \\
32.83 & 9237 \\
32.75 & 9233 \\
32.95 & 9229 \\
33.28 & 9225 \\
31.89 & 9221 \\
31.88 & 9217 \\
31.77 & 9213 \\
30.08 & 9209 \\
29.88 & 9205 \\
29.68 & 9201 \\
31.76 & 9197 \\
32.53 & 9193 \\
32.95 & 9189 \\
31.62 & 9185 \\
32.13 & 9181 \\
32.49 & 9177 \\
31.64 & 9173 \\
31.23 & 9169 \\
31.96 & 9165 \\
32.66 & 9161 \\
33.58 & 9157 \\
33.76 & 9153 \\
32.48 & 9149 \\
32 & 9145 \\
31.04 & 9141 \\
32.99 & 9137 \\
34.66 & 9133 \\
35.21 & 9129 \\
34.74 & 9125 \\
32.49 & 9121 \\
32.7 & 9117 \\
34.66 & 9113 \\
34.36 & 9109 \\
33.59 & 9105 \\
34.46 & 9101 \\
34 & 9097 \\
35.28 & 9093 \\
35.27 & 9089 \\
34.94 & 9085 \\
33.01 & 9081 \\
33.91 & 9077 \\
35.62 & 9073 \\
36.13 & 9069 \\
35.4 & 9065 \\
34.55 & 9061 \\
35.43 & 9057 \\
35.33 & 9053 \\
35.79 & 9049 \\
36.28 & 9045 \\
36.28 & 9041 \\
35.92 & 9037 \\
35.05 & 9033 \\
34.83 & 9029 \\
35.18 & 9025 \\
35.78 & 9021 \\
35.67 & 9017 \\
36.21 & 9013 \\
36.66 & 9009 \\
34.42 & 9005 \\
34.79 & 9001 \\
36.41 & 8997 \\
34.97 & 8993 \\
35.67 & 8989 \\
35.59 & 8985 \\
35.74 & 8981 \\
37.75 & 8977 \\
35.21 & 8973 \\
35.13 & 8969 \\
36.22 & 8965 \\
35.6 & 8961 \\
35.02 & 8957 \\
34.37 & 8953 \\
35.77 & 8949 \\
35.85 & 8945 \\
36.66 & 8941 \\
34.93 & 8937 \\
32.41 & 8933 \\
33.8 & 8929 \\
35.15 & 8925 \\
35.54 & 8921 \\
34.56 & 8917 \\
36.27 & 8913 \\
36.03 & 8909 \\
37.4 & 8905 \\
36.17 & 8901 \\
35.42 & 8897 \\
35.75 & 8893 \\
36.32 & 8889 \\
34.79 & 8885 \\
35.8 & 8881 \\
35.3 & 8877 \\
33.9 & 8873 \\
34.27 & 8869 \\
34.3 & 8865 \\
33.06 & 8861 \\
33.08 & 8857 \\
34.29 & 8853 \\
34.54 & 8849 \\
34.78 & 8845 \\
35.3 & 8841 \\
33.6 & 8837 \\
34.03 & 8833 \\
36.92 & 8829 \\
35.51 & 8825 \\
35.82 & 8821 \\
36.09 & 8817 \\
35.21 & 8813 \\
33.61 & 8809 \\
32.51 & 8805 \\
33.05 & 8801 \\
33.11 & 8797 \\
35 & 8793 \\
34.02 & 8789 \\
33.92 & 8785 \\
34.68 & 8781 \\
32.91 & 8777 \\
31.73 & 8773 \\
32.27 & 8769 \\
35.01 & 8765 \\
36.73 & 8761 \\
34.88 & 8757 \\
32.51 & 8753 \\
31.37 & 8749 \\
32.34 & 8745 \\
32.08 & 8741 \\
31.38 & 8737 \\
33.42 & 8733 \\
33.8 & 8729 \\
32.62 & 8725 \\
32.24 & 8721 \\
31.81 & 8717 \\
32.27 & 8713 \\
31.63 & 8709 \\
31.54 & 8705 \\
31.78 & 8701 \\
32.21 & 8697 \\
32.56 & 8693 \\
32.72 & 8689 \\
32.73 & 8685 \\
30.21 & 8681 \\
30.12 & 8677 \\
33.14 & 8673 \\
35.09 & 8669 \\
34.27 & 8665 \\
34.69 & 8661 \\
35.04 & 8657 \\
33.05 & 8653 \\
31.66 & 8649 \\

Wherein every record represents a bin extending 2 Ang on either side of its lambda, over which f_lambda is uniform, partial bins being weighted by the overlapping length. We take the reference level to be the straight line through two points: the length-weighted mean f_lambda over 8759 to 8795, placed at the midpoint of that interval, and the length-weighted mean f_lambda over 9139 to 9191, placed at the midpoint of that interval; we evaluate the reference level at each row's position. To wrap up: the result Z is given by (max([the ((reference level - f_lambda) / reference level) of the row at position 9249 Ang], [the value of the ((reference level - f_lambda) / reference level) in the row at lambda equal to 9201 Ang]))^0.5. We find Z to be 0.28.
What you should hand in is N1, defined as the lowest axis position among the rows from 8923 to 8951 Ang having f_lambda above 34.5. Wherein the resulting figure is 8925 Ang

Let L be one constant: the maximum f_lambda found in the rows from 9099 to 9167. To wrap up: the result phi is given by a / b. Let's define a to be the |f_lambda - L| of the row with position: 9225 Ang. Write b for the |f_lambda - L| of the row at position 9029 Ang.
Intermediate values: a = 1.9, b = 0.4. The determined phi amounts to 5.1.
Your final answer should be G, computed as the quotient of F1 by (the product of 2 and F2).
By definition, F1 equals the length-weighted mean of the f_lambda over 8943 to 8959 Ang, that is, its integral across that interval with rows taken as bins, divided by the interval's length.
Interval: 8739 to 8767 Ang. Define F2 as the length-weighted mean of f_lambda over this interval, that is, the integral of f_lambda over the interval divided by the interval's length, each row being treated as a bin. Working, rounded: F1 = 35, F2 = 34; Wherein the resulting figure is 0.53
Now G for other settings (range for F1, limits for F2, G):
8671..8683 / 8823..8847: 0.44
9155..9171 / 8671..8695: 0.51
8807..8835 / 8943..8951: 0.49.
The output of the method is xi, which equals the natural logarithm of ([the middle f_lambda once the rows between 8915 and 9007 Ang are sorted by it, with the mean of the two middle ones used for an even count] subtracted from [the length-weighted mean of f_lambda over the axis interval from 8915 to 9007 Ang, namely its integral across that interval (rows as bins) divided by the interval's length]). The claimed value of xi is -2.59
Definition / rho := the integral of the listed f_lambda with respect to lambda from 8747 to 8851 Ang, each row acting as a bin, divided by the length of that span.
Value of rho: 34.2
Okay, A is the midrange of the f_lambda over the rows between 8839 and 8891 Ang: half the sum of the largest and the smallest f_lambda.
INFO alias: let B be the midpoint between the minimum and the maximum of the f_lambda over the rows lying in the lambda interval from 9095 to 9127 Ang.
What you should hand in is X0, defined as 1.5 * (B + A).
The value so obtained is 102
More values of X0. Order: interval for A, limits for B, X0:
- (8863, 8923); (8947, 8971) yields 106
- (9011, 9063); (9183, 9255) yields 100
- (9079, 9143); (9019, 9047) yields 103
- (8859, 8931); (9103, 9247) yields 102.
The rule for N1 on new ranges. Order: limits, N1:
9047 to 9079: 9049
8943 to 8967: 8945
